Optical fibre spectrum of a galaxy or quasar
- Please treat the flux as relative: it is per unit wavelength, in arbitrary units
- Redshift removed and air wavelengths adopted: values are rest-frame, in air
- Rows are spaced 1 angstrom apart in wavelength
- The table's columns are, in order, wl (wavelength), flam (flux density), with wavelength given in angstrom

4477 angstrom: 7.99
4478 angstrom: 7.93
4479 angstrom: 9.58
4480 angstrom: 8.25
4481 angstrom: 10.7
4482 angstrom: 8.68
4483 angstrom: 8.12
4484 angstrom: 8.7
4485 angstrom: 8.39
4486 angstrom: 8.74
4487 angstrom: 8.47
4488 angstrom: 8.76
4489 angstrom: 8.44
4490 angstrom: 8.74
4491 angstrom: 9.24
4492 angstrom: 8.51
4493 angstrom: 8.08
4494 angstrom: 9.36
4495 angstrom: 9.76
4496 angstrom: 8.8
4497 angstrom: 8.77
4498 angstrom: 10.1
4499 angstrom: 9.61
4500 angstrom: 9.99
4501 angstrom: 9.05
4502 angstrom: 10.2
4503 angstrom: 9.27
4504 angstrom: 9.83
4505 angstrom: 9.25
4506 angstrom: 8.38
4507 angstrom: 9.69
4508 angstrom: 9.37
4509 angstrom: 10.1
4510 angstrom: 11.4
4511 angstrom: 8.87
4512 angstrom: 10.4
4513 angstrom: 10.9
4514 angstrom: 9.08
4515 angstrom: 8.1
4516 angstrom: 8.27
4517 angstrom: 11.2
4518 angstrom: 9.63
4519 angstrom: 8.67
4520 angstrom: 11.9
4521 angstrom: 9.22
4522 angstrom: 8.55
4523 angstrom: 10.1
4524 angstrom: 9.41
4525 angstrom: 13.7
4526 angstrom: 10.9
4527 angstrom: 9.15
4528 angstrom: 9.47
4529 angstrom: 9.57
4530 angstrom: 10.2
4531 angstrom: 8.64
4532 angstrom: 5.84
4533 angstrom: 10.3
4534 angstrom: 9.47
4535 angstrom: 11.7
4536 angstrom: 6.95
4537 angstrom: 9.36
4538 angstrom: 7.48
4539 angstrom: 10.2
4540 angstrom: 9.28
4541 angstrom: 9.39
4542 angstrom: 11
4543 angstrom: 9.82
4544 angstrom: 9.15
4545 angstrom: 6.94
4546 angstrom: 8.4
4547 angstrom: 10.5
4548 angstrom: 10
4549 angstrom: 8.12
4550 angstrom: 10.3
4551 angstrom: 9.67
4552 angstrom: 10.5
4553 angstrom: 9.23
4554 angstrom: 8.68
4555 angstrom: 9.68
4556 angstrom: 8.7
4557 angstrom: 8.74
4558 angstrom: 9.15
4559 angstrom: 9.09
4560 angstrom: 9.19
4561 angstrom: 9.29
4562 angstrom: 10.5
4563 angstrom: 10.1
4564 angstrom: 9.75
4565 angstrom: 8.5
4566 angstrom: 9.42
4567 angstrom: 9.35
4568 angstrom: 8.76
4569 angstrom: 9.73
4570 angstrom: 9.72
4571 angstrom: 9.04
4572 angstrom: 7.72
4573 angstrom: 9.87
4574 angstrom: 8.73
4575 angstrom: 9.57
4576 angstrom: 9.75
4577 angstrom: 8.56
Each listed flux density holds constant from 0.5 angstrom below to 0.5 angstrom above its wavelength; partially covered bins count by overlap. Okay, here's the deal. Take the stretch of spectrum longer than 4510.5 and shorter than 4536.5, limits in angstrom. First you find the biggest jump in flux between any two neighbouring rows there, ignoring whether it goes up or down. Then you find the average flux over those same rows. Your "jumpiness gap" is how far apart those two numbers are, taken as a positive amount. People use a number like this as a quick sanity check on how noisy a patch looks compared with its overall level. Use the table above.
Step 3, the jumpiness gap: 4.9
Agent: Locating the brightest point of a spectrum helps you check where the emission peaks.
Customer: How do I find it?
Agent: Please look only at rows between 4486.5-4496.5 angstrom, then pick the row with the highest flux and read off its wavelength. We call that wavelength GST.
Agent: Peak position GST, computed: 4495 angstrom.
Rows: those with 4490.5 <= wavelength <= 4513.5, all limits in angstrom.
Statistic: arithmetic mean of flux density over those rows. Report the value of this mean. 9.52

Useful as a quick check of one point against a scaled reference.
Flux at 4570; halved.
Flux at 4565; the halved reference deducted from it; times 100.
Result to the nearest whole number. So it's 364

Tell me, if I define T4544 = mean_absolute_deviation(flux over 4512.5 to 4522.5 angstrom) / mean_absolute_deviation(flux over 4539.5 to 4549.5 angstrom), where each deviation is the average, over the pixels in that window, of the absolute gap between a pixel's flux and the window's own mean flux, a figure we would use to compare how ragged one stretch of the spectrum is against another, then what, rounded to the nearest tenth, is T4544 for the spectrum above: 1.2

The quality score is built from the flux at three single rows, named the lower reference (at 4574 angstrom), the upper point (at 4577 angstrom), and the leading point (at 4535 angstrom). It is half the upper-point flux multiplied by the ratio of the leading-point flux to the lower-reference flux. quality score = 5.74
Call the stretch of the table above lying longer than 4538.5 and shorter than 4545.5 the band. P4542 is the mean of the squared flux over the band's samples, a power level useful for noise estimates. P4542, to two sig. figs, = 90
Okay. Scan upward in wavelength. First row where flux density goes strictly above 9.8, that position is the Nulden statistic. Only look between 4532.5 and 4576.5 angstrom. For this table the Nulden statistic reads 4533 angstrom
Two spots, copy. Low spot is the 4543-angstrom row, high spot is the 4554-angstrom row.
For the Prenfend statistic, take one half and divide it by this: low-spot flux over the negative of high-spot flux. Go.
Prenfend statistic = -0.442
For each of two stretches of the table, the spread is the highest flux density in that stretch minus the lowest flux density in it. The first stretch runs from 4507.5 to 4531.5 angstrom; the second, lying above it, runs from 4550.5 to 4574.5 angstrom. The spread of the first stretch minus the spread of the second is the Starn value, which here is 2.8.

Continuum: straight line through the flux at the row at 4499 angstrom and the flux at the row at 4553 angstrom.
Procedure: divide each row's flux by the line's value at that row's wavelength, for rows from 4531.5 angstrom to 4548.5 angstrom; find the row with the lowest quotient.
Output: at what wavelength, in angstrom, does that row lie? 4532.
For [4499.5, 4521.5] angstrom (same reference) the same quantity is 4515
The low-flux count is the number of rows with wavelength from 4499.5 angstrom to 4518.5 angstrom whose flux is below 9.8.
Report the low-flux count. 11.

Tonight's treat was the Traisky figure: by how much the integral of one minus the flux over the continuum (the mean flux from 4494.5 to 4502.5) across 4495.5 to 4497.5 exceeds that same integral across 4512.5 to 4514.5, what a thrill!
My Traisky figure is 0.25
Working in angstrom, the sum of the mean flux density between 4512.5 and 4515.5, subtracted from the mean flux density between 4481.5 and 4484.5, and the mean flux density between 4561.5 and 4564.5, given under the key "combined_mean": 9.3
